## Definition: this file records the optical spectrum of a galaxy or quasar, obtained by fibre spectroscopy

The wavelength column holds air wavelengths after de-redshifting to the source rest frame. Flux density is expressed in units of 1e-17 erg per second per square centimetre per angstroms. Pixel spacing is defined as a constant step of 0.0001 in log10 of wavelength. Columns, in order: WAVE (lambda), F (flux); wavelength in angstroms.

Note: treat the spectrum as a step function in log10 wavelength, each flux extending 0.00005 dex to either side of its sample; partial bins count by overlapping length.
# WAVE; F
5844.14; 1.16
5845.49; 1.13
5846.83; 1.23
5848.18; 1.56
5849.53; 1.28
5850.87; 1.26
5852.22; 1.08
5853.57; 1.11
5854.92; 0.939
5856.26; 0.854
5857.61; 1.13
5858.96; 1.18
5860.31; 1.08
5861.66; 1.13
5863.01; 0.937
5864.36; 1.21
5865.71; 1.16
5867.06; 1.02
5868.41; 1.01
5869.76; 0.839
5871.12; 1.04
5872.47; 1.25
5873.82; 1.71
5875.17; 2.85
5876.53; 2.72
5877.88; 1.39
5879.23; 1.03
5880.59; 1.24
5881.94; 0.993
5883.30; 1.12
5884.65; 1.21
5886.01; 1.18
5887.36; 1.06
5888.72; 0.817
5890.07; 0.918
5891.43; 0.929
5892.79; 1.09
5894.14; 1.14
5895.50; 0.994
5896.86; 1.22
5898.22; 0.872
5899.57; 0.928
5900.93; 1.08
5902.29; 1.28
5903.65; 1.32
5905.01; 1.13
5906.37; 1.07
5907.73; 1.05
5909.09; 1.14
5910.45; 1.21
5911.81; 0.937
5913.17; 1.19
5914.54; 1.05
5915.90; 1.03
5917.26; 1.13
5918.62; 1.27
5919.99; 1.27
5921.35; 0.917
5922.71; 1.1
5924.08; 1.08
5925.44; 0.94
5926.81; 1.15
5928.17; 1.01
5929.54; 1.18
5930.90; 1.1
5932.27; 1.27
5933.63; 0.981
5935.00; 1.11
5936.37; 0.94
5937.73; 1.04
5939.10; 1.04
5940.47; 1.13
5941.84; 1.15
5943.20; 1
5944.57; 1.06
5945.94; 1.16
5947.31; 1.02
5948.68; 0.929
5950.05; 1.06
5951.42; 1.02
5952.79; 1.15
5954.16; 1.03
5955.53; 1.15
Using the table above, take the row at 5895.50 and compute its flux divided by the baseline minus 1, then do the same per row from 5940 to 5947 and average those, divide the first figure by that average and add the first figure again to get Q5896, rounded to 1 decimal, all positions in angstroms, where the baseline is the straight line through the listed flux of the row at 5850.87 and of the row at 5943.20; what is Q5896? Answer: -1.4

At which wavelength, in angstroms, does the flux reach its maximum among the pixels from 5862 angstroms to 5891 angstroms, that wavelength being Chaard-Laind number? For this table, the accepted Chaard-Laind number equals 5875.17 angstroms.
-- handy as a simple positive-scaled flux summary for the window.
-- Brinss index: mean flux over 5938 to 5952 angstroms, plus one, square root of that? 1.434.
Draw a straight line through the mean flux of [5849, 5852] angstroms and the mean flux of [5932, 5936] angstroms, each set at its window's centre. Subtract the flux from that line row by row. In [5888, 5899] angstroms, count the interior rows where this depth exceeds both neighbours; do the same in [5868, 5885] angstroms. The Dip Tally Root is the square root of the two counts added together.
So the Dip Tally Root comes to 2.0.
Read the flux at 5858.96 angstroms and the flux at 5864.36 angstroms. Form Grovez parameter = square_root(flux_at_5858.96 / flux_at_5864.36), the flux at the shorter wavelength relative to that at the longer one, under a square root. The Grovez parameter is 0.99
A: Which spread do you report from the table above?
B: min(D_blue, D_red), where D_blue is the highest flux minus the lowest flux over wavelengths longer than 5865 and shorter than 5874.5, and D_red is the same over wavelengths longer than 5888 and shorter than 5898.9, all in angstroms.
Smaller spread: 0.403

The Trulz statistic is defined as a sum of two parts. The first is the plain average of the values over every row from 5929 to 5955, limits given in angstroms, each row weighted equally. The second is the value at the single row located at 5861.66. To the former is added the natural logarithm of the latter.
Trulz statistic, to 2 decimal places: 1.19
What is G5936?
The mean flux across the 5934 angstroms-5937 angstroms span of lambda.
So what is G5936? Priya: 1.02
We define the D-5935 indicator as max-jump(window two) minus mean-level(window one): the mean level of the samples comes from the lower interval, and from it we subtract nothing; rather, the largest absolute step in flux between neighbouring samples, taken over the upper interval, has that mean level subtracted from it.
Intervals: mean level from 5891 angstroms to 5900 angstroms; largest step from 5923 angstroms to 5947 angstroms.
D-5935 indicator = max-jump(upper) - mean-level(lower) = -0.74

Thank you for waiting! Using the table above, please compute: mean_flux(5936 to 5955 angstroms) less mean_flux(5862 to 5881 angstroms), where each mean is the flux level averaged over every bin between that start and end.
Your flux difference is -0.3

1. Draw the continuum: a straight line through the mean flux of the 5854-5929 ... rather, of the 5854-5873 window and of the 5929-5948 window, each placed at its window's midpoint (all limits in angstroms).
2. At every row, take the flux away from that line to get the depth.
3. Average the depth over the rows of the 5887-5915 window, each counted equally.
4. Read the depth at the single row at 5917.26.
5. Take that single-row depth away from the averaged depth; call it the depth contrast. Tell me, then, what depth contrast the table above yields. 0.056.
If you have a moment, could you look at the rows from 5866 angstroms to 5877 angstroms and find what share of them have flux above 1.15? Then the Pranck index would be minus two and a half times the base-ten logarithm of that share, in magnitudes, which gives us 0.75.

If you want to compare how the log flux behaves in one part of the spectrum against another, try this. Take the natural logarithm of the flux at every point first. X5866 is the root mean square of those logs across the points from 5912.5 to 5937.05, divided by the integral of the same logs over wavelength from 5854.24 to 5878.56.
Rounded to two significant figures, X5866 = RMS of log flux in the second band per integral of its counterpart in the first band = 0.027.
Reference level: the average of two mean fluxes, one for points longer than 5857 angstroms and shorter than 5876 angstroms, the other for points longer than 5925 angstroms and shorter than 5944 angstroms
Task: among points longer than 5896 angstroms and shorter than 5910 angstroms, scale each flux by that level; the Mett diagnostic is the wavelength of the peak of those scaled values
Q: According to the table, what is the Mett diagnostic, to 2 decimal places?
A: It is 5903.65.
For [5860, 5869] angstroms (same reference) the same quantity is 5864.36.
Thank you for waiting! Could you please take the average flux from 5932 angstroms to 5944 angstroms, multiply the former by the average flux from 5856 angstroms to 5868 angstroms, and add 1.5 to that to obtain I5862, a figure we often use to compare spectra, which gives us 2.66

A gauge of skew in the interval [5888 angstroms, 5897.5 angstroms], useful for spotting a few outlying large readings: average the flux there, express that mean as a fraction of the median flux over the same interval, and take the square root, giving 1.01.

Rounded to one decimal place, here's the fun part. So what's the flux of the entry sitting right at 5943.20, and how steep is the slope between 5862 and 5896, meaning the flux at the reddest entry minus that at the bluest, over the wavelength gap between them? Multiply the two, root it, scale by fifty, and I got 2.1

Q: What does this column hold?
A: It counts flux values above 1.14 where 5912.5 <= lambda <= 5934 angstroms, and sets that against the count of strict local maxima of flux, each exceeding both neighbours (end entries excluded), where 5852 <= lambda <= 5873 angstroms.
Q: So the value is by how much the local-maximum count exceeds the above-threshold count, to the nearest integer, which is -2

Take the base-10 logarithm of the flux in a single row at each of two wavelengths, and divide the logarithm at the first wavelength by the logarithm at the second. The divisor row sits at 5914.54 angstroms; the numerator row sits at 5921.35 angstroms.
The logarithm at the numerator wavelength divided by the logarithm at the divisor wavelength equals -1.8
